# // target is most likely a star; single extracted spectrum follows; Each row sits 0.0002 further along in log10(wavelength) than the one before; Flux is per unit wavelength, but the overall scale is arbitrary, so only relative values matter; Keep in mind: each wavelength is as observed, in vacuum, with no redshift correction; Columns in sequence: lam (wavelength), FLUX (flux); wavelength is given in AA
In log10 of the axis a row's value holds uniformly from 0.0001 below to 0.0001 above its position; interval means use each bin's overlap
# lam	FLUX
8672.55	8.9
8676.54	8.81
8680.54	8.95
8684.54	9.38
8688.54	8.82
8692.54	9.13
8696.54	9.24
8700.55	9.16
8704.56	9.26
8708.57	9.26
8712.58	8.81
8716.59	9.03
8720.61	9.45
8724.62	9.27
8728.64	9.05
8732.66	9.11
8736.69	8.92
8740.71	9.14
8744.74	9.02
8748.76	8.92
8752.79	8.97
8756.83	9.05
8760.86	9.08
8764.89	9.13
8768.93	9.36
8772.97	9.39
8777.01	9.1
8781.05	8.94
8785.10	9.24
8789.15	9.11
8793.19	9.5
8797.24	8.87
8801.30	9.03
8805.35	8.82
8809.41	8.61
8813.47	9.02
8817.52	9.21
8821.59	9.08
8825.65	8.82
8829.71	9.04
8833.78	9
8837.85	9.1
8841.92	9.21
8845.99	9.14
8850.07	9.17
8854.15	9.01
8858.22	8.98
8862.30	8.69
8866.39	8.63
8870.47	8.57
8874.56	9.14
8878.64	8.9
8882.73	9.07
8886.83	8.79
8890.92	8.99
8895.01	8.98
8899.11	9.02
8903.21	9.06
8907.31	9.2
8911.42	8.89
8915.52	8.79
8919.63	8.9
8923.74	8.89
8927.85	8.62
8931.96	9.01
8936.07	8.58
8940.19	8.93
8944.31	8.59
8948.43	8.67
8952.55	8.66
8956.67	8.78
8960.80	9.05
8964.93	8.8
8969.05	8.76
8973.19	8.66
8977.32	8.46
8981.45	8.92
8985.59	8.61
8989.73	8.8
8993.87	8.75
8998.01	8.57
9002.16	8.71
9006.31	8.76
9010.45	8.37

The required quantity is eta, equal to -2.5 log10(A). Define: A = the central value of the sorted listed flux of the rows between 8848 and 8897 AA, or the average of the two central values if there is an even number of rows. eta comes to -2.38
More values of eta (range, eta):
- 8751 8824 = -2.40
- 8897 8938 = -2.37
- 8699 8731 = -2.41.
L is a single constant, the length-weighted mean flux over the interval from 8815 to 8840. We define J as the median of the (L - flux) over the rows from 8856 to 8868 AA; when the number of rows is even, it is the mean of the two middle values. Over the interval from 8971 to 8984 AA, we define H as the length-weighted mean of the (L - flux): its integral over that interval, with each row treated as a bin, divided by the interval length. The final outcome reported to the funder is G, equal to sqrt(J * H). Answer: 0.36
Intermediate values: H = 0.4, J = 0.4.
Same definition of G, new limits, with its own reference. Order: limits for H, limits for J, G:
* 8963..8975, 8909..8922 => 0.22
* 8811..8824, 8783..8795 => 0.08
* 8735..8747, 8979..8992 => 0.07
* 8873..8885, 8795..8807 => 0.05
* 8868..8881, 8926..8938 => 0.27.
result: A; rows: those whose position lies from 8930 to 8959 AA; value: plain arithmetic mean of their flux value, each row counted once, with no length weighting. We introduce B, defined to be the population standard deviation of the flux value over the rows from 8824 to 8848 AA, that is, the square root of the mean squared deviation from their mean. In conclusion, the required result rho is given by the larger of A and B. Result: 8.75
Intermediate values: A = 8.7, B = 0.12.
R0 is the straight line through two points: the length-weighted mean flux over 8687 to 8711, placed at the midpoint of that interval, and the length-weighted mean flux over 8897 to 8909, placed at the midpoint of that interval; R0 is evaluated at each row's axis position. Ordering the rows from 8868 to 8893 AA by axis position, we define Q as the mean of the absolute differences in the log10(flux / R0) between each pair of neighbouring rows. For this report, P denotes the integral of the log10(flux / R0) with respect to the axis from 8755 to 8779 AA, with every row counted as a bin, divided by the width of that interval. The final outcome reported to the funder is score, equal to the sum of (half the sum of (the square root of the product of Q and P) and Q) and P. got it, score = 0.013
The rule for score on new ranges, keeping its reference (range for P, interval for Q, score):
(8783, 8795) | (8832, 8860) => 0.012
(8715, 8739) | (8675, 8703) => 0.007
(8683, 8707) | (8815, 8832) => 0.007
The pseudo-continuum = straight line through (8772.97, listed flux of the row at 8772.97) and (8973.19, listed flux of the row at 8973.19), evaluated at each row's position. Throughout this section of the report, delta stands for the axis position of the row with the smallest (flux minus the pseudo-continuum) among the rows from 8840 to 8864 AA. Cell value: 8862.30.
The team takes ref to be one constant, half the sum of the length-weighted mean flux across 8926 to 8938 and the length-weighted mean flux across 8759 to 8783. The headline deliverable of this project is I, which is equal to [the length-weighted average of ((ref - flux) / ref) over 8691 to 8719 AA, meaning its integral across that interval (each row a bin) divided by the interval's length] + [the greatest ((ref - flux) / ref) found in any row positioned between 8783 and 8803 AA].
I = -0.010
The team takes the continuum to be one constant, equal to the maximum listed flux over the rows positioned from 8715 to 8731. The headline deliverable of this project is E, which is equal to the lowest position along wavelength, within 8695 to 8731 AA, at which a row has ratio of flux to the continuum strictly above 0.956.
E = 8696.54 AA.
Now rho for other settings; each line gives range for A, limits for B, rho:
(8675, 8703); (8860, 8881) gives 9.07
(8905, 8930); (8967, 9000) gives 8.88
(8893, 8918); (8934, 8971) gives 8.99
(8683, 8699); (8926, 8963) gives 9.14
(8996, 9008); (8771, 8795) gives 8.68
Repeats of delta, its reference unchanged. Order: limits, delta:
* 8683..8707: 8688.54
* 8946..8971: 8948.43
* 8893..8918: 8915.52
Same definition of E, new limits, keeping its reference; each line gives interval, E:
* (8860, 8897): 8874.56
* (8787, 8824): 8789.15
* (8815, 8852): 8817.52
